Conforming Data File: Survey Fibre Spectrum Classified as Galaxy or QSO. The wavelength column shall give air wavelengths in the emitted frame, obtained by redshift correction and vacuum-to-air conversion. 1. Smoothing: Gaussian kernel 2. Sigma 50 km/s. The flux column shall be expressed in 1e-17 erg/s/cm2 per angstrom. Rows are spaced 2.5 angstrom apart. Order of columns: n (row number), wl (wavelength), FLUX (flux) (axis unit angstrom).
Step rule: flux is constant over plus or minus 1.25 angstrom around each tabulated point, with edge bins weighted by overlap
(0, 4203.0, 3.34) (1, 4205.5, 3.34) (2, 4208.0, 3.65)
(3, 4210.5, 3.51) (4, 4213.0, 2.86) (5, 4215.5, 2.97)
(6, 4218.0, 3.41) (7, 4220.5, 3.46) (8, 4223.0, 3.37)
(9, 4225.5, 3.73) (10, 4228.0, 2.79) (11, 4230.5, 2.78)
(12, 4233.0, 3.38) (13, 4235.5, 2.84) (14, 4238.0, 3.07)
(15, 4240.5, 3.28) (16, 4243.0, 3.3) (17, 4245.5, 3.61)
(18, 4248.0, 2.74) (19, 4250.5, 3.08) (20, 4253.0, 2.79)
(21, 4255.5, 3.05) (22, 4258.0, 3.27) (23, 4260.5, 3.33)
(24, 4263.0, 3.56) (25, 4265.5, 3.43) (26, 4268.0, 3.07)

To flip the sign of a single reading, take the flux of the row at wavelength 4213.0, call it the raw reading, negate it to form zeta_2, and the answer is -2.86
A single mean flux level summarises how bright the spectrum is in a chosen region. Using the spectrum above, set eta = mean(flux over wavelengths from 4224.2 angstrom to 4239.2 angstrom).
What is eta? 3.10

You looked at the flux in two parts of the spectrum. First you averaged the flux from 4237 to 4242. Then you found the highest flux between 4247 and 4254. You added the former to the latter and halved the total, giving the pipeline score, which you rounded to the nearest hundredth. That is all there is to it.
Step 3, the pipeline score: 3.13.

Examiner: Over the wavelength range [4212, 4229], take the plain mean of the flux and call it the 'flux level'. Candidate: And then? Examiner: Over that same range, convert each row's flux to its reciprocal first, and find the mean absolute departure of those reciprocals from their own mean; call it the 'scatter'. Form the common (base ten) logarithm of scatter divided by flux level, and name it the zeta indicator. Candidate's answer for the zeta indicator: -2.03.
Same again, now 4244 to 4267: -2.09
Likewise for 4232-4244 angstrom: -2.24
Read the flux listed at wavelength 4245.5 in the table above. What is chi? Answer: 3.61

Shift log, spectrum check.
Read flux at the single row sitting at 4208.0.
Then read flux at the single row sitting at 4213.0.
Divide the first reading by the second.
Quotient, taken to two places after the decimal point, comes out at 1.28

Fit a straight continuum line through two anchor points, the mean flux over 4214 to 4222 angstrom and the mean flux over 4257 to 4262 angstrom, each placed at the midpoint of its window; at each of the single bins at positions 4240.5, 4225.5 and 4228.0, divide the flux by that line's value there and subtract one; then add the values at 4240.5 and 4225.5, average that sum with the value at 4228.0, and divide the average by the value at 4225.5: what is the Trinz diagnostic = -0.1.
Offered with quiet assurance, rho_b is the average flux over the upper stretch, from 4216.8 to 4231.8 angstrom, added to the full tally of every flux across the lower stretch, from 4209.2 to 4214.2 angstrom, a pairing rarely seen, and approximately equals 9.6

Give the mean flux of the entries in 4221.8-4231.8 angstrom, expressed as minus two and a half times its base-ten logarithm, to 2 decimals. -1.25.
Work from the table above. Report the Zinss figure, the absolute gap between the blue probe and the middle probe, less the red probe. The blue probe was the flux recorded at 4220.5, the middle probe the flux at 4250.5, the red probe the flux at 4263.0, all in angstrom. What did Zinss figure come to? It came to -3.2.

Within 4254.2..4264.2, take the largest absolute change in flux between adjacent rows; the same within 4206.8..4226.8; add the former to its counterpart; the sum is 0.9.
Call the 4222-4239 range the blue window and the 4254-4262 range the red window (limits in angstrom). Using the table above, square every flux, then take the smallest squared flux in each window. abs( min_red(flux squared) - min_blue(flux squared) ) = 1.6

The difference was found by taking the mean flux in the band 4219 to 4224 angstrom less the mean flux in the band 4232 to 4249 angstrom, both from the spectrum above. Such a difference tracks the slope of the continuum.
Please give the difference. 0.24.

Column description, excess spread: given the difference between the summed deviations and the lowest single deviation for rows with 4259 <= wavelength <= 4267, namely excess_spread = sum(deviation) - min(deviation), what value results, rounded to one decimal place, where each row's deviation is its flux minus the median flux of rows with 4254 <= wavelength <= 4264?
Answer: 0.4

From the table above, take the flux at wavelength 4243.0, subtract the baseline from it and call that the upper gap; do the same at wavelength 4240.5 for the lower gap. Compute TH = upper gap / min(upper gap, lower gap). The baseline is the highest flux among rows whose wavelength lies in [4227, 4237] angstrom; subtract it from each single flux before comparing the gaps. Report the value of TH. 0.80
